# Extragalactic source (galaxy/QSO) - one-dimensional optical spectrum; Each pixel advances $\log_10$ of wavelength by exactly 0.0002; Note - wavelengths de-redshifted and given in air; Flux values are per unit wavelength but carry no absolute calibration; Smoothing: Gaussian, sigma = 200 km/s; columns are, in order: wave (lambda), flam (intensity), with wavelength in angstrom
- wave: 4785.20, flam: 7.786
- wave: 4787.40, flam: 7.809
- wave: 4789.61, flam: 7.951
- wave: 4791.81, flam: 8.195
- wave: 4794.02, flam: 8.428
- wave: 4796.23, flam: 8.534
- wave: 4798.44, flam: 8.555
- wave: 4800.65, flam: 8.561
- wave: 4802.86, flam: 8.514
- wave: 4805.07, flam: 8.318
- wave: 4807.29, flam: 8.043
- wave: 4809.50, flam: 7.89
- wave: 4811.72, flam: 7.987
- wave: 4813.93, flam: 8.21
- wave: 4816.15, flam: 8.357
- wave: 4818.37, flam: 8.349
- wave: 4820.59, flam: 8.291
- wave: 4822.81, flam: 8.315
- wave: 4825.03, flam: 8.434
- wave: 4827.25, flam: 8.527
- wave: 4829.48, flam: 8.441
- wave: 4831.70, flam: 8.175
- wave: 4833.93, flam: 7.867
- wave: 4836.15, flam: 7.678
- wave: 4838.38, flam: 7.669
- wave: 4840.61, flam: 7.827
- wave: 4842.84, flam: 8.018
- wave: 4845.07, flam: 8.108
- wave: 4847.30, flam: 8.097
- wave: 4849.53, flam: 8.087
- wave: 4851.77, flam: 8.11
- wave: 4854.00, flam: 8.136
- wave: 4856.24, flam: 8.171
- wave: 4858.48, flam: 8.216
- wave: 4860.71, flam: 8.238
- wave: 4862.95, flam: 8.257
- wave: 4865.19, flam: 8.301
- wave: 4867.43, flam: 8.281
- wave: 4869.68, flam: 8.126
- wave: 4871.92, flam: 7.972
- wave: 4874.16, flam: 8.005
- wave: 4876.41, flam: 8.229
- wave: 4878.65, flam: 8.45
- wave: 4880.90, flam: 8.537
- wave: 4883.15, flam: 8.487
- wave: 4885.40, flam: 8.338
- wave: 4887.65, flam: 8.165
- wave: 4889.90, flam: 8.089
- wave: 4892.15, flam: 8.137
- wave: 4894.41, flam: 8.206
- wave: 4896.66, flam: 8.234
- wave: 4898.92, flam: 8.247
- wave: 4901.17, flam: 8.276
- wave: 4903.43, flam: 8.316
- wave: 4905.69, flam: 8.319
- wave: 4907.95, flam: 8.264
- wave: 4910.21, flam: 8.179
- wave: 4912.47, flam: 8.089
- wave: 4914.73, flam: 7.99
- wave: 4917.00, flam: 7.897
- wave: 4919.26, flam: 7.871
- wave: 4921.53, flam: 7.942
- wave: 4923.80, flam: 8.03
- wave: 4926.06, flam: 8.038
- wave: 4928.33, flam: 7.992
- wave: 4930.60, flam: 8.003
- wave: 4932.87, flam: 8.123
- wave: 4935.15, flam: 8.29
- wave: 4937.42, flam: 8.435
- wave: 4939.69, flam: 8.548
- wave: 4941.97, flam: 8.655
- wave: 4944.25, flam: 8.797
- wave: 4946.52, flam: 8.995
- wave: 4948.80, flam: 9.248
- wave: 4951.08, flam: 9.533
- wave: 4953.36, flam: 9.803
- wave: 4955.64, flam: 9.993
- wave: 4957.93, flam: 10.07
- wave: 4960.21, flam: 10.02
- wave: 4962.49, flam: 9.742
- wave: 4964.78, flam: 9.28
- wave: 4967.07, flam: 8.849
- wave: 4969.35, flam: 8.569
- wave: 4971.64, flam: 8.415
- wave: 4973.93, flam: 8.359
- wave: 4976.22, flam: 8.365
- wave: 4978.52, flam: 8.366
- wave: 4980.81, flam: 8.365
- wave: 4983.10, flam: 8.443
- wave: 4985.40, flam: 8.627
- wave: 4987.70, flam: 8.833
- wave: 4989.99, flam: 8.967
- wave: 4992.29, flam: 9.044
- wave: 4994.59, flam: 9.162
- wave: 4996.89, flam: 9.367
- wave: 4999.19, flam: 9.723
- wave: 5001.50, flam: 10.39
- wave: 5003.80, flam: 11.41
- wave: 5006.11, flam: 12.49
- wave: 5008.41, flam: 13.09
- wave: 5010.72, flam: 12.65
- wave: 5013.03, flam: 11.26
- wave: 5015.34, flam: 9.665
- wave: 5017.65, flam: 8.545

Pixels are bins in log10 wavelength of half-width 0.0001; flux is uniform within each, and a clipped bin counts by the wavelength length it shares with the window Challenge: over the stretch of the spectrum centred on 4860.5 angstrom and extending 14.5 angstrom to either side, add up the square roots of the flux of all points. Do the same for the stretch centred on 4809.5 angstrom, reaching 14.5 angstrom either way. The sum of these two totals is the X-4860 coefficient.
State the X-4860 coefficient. 74.6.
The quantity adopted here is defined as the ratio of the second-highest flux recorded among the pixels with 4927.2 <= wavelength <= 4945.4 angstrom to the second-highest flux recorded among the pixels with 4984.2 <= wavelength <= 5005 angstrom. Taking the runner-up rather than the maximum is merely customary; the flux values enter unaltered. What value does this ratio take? 0.83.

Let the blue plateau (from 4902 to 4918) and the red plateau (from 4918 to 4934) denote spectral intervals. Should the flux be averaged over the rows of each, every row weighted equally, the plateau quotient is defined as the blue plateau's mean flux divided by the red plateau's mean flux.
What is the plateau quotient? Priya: 1.02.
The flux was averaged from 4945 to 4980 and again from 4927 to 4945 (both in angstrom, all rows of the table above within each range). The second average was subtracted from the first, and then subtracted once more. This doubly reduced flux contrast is -7.5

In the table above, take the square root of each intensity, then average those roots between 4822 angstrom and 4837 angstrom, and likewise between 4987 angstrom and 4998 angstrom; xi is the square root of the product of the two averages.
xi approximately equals 2.94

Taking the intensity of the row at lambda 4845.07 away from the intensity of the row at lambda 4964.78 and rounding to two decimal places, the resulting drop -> 1.17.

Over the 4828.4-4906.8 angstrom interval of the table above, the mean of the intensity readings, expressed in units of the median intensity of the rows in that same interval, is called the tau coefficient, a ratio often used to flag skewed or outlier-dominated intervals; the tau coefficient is 1.00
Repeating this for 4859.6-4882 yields 1.00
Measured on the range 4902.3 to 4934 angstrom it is 1.01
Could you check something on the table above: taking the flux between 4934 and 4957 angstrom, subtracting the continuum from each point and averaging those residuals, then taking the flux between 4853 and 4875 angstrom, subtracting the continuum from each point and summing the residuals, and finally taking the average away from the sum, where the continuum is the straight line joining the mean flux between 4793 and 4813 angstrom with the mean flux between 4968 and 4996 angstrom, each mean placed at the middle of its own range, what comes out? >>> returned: -3.0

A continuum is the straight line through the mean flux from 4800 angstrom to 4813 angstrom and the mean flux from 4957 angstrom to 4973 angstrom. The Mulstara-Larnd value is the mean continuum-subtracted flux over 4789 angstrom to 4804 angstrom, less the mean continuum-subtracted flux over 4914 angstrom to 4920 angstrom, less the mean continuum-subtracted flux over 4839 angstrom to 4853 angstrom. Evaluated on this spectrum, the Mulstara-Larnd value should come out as 1.7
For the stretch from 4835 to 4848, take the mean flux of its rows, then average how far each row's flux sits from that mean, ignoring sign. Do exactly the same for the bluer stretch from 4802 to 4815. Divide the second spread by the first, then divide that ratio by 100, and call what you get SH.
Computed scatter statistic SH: 0.011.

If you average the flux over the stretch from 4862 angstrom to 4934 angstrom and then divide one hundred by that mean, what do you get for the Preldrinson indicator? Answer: 12.2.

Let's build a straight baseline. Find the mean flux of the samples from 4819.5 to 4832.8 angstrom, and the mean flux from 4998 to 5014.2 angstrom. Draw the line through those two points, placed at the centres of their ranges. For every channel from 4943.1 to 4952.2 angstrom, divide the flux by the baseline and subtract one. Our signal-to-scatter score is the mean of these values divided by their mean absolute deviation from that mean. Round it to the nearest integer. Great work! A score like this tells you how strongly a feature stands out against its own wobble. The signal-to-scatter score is -7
